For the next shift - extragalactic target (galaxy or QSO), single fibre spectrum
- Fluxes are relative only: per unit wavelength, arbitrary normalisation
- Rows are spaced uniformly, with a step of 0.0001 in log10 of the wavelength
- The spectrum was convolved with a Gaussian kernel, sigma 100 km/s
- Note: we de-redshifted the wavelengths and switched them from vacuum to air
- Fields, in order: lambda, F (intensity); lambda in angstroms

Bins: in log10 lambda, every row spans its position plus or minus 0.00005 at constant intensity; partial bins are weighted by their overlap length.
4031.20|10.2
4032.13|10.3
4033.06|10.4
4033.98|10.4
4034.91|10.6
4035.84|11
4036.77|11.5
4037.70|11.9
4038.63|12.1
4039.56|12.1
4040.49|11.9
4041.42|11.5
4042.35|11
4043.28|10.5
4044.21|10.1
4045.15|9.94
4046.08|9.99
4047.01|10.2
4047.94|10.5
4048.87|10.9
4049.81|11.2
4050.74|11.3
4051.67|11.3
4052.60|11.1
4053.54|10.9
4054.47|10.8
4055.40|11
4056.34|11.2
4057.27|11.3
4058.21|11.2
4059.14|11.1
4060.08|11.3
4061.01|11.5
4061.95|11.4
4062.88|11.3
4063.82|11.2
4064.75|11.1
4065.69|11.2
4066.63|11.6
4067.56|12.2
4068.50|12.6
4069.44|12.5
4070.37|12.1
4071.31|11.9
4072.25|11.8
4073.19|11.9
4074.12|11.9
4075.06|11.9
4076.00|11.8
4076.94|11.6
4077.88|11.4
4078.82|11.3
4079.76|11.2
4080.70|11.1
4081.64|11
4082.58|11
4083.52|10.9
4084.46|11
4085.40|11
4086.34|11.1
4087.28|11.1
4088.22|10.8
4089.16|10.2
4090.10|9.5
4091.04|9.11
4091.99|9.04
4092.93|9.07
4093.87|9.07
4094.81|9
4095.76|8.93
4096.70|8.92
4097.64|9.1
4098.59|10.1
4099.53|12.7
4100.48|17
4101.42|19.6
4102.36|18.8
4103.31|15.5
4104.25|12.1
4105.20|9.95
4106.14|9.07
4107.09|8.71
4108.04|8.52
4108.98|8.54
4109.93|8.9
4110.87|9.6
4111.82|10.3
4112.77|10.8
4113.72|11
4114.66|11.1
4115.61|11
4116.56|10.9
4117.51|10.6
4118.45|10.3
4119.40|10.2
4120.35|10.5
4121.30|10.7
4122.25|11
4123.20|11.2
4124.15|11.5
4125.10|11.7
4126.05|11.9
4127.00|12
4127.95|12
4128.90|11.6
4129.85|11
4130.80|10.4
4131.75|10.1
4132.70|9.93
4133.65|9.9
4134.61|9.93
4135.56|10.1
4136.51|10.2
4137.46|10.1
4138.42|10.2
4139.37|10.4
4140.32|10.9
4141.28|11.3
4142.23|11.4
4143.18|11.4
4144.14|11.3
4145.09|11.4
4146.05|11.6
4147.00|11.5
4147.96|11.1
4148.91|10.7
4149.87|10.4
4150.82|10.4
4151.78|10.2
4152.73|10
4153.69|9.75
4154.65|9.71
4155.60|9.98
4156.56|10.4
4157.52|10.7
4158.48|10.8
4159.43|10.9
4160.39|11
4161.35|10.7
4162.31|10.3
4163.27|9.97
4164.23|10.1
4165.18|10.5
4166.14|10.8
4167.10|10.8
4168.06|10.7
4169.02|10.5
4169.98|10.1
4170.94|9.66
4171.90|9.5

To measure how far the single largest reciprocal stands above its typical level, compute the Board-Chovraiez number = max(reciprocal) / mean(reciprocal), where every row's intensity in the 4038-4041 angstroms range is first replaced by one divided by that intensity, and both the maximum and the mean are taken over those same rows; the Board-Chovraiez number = 1.01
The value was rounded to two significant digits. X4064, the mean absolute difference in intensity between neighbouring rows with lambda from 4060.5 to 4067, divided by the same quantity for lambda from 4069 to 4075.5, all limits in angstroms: 1.1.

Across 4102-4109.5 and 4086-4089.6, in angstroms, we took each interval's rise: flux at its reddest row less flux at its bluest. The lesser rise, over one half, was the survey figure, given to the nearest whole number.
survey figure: -21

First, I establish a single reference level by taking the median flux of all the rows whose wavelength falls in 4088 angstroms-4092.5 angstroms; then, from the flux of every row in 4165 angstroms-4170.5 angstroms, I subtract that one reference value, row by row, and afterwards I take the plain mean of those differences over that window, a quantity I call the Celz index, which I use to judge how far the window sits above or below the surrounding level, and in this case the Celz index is 1.1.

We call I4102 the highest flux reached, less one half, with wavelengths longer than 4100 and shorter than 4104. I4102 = 19.1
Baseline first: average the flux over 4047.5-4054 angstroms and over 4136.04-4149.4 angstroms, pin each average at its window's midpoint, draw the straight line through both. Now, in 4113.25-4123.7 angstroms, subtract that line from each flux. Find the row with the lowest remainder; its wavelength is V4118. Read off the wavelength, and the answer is 4119.40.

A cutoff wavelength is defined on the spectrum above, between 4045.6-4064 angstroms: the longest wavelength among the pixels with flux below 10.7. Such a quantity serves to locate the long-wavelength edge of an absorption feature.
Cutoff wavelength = 4047.94 angstroms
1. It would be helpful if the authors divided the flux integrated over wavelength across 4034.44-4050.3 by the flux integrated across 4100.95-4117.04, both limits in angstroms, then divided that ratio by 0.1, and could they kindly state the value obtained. 9.5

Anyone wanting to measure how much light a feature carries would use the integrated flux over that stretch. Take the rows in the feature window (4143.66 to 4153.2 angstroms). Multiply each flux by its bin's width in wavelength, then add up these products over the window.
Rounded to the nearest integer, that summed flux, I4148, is 104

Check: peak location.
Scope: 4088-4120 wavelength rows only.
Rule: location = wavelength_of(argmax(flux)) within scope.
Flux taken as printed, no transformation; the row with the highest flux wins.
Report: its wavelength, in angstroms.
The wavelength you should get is 4101.42 angstroms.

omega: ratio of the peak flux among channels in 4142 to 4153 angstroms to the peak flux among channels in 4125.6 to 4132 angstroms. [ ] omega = 0.97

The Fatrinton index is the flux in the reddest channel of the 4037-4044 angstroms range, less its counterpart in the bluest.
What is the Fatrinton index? -1.4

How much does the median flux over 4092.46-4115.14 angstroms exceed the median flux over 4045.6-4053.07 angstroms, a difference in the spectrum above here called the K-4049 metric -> -1.2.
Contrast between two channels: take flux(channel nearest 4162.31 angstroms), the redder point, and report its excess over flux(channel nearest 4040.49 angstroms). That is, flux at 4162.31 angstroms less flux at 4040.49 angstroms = -1.6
